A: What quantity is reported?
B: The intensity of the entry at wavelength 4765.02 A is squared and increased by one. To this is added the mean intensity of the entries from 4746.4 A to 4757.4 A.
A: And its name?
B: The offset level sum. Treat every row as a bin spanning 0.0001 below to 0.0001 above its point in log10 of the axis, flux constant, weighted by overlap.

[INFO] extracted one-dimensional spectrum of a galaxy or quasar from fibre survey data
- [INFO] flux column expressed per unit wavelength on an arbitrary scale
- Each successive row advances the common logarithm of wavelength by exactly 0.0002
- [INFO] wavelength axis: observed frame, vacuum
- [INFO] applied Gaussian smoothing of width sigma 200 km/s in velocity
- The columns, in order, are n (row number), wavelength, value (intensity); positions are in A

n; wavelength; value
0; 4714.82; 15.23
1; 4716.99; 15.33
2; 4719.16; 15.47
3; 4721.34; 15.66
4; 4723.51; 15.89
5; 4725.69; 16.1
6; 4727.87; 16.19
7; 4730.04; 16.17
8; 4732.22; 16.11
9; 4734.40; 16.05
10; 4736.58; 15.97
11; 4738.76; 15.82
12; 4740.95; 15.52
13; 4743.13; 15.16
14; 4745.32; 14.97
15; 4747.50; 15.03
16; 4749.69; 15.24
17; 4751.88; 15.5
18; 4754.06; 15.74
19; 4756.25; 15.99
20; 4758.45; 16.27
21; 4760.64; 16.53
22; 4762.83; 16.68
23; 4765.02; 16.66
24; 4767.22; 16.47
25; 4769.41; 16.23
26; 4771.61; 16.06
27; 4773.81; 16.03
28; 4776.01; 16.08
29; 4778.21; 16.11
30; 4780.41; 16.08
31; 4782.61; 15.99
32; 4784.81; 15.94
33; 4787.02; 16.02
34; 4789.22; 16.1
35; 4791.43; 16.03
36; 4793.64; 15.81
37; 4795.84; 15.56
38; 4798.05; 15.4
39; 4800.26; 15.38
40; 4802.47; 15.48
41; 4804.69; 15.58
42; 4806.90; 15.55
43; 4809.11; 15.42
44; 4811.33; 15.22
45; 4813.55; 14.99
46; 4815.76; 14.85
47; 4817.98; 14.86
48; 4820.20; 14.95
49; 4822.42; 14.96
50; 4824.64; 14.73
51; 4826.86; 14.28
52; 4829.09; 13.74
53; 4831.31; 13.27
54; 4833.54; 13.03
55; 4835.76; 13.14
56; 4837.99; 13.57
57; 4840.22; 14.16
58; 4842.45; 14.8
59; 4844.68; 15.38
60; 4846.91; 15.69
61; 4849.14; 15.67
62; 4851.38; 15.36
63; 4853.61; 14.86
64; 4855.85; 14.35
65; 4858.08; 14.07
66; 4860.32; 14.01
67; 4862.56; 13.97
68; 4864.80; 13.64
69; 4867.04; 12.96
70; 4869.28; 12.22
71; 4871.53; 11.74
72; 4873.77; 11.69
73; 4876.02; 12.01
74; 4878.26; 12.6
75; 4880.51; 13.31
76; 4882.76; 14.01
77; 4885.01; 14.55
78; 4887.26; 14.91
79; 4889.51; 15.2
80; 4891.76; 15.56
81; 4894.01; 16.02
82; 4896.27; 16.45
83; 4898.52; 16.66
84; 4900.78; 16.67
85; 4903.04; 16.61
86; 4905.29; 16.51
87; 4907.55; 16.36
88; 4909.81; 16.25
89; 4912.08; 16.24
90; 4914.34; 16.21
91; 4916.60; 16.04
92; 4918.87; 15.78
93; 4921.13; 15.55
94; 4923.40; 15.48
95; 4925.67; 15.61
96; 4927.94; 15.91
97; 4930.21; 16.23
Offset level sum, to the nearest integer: 294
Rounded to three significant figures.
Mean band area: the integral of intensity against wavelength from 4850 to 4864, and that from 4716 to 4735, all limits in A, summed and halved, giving 252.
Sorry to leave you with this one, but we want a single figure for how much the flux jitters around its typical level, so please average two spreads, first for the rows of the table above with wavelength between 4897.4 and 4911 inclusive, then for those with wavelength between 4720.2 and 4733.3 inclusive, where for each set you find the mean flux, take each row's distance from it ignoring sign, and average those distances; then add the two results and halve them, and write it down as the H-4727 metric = 0.15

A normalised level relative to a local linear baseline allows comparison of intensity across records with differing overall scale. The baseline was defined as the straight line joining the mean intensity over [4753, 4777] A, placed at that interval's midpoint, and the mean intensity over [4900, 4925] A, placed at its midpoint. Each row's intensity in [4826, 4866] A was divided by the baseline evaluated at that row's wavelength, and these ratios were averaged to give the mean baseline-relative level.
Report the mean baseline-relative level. 0.88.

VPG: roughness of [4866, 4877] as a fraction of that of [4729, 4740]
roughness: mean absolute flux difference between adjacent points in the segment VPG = 4.5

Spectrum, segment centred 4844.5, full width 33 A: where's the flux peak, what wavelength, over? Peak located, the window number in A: 4846.91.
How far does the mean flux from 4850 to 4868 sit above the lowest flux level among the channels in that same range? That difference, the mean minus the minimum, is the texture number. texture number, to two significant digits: 1.2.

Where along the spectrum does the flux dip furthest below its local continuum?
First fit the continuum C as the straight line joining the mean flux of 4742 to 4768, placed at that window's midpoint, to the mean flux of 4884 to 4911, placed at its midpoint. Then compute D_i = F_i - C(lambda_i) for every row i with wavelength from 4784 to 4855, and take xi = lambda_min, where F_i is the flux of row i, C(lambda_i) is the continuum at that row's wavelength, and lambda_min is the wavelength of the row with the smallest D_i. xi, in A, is 4833.54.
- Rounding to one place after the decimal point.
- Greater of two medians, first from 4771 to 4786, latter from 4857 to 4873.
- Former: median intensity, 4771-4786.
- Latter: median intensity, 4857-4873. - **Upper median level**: 16.1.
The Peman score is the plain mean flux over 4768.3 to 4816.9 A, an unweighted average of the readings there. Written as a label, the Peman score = 15.7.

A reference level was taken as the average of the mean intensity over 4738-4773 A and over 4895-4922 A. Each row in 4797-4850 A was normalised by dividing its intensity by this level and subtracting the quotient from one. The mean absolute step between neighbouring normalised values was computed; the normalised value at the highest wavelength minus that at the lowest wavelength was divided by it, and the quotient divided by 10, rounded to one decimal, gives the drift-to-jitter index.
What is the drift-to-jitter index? -0.1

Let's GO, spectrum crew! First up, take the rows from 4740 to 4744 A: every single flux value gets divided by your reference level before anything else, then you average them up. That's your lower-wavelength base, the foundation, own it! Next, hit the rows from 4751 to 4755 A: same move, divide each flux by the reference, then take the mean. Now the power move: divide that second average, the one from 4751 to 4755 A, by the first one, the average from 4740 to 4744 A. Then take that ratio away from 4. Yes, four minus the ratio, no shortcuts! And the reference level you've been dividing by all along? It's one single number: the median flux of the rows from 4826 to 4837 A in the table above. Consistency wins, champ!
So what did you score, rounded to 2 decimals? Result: 2.98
